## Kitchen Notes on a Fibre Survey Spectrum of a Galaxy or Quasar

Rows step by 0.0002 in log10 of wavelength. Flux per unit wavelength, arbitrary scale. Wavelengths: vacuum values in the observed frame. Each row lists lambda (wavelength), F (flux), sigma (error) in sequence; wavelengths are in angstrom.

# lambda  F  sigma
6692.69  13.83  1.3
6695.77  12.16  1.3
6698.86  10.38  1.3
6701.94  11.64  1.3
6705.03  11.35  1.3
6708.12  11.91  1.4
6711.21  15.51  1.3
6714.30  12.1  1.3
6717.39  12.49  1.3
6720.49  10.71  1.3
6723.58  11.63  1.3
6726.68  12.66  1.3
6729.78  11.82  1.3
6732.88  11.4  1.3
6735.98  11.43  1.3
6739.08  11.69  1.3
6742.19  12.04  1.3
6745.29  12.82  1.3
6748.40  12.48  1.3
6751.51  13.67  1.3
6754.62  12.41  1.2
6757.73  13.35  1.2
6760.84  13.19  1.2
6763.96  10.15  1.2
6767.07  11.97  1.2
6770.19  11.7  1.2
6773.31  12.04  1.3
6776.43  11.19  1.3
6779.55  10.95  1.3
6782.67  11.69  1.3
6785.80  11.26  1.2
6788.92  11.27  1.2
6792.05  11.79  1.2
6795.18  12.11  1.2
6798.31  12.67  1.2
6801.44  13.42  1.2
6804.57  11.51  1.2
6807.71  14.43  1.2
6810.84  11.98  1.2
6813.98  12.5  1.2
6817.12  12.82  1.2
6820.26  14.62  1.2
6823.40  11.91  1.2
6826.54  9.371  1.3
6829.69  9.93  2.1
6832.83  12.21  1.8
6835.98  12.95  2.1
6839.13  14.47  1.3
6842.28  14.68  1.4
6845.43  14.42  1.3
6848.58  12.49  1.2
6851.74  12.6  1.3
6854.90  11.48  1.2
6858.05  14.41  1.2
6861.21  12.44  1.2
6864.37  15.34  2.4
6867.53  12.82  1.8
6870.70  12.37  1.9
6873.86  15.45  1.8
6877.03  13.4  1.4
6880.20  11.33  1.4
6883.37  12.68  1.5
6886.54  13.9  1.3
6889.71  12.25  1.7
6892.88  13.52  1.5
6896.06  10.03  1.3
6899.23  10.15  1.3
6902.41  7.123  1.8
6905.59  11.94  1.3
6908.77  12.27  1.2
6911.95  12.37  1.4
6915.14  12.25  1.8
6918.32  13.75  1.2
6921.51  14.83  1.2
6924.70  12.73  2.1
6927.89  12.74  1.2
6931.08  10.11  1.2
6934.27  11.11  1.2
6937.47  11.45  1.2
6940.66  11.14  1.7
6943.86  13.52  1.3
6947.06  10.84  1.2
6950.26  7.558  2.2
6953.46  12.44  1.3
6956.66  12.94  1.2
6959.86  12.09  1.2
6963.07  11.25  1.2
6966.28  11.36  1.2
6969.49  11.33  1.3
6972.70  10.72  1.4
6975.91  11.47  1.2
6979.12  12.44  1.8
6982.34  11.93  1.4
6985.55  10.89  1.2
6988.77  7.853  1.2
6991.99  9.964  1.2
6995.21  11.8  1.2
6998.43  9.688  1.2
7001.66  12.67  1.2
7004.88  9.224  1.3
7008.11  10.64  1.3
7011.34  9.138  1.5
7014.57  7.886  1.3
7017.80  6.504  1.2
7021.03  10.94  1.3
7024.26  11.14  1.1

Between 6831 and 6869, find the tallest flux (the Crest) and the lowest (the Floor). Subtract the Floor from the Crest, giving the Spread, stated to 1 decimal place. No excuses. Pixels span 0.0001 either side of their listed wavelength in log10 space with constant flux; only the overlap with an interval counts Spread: 3.9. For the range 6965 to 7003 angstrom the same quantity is 4.8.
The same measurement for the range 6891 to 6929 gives 7.7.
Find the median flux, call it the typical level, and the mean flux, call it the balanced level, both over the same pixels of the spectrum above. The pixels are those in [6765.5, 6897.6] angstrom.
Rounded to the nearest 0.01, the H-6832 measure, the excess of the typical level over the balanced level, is -0.13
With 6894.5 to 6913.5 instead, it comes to 0.40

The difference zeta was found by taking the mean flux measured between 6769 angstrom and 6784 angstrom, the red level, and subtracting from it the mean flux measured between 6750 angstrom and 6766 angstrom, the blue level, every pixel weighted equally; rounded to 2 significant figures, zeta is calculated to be -1.0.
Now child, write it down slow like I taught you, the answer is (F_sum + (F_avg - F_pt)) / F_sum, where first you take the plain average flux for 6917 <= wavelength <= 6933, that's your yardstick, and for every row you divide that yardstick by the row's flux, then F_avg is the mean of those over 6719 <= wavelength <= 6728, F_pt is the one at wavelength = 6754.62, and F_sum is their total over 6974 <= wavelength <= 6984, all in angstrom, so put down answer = 1.02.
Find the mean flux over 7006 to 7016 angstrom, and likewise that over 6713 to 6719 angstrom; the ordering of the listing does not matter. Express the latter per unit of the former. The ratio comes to 1.33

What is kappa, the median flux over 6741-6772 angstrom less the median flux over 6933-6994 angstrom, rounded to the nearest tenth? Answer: 1.1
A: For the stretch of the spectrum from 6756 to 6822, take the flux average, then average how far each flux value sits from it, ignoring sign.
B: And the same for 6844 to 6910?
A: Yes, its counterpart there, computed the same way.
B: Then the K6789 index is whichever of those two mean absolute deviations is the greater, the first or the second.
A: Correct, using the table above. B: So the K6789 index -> 1.29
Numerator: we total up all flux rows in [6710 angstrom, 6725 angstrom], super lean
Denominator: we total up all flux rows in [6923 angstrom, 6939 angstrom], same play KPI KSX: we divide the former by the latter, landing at 1.07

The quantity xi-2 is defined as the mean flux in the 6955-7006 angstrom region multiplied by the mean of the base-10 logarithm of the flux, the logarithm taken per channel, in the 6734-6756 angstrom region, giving 12.1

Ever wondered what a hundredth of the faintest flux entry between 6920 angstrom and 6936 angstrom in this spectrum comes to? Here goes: 0.101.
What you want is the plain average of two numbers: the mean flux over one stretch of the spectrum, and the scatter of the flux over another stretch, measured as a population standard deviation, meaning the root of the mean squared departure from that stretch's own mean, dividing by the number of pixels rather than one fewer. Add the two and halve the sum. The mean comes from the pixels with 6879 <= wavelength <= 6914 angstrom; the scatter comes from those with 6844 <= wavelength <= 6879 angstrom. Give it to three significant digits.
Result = 6.43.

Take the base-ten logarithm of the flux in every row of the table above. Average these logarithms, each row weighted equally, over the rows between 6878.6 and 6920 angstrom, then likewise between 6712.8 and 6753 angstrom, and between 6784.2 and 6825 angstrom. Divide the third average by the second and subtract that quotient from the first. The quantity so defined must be 0.054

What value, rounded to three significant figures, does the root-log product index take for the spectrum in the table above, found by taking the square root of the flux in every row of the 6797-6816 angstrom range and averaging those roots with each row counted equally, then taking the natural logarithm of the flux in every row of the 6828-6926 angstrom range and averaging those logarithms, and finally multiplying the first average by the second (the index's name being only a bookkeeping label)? 9.02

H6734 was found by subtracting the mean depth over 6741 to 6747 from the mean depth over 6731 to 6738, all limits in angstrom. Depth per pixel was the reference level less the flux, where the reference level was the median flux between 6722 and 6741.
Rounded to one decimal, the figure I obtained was 1.0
